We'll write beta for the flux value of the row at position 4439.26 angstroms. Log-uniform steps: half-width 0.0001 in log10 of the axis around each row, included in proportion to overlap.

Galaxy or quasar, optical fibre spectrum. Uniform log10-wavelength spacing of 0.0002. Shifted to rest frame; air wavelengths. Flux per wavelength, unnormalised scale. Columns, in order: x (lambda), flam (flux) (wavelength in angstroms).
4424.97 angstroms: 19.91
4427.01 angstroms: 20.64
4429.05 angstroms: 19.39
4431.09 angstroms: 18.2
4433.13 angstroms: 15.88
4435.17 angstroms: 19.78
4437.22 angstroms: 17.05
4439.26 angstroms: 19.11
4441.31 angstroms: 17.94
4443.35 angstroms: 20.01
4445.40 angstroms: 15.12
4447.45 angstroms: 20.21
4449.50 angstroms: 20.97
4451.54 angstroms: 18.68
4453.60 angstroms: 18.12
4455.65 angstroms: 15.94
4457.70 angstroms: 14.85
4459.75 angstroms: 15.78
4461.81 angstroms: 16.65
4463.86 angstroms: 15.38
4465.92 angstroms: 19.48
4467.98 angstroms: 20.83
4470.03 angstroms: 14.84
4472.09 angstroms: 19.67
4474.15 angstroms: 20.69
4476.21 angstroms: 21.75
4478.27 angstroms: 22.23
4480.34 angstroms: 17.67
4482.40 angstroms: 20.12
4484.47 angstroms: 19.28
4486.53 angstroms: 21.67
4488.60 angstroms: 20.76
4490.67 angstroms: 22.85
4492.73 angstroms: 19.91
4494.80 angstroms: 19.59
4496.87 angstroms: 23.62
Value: 19.11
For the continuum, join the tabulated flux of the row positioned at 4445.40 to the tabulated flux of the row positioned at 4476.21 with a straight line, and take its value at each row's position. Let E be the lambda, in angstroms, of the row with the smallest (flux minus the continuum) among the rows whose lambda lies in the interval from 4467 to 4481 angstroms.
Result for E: 4470.03 angstroms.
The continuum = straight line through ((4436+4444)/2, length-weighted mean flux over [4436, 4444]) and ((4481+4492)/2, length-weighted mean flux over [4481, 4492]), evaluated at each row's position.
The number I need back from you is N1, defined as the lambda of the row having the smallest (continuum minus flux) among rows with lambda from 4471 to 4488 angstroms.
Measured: 4478.27 angstroms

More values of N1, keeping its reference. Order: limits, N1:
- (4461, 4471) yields 4467.98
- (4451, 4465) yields 4451.54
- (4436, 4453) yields 4449.50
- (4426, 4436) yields 4427.01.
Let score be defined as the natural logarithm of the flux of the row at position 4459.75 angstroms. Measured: 2.76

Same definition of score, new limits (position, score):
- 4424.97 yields 2.99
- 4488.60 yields 3.03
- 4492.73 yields 2.99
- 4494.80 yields 2.98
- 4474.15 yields 3.03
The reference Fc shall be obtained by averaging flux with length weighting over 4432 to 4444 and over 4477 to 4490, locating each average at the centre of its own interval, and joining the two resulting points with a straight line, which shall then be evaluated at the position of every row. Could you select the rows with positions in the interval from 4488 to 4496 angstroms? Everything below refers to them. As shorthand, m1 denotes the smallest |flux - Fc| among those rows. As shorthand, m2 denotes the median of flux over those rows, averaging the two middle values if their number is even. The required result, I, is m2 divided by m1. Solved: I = 141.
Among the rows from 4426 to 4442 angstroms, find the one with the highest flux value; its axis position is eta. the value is 4427.01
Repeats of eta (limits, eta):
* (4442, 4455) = 4449.50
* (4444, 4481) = 4478.27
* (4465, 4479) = 4478.27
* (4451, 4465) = 4451.54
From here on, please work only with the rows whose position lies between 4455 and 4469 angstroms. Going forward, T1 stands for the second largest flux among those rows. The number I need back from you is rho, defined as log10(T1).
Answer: 1.29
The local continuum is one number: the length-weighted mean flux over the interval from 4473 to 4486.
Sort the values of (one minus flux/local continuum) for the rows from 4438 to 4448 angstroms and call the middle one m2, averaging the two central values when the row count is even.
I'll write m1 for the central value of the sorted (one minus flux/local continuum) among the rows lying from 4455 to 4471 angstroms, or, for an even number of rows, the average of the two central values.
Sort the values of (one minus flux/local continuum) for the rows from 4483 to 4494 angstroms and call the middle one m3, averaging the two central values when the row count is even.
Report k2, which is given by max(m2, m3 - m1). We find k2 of 0.06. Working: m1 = 0.22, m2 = 0.060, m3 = -0.021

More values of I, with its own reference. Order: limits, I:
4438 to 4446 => 40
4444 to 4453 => 99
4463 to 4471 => 243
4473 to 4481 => 28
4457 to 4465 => 6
